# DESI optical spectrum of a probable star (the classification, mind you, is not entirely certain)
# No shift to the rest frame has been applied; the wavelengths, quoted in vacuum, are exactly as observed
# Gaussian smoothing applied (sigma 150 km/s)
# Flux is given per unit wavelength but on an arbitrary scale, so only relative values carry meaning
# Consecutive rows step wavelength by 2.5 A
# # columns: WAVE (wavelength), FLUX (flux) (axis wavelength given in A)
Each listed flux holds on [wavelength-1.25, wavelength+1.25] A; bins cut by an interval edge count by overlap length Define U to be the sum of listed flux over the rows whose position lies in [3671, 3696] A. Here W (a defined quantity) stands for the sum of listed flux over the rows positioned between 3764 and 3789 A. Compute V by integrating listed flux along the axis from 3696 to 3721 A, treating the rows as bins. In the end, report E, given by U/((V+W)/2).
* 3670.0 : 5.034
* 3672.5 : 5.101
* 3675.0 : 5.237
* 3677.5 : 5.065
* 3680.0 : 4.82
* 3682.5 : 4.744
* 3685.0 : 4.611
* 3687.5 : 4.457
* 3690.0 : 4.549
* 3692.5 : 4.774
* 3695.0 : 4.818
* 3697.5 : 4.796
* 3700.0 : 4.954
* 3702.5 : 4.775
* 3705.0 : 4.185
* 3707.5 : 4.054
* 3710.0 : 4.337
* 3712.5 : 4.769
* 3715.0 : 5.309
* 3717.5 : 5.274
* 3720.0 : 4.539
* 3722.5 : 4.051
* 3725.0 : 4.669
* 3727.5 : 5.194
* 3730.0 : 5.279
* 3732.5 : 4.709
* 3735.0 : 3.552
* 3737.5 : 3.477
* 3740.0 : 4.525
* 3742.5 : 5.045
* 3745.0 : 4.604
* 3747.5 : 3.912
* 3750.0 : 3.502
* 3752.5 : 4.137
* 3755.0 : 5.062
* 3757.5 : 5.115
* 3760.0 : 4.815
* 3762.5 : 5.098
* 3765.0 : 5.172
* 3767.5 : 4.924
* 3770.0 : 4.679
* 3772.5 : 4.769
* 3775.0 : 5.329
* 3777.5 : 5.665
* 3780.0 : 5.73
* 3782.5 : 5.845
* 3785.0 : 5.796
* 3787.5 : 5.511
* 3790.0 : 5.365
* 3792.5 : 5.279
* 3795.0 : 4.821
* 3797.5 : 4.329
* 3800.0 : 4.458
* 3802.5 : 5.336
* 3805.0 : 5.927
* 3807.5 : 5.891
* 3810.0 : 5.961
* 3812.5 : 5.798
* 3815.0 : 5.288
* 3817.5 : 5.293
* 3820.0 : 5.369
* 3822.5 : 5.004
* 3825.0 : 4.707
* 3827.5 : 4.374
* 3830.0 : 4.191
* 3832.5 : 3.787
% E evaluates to 0.56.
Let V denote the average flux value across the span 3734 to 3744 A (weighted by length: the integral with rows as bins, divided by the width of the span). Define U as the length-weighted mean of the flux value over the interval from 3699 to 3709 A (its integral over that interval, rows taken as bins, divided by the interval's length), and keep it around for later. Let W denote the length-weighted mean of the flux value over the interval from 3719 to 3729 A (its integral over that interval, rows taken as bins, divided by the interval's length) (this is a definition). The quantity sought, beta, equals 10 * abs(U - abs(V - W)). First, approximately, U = 4.5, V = 4.2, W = 4.6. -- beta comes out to 40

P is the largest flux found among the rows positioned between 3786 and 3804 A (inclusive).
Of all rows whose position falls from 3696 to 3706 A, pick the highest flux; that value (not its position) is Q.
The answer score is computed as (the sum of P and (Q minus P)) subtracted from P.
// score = 0.6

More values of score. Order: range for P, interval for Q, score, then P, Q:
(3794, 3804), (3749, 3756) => 0.3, 5.336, 5.062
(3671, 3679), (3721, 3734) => 0.0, 5.237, 5.279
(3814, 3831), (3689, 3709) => 0.4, 5.369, 4.954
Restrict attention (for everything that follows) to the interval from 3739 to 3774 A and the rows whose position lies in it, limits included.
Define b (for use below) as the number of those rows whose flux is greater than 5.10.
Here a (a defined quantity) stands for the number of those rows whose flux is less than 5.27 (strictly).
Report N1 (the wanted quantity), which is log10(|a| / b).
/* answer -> 0.85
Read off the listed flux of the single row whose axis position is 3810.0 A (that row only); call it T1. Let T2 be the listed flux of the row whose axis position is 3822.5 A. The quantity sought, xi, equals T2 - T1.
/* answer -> -1.0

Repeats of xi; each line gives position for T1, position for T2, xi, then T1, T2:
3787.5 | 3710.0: -1.2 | 5.511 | 4.337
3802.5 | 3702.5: -0.6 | 5.336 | 4.775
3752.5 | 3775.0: 1.2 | 4.137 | 5.329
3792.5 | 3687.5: -0.8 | 5.279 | 4.457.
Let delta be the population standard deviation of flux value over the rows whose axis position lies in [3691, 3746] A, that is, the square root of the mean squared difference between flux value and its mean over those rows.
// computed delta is 0.50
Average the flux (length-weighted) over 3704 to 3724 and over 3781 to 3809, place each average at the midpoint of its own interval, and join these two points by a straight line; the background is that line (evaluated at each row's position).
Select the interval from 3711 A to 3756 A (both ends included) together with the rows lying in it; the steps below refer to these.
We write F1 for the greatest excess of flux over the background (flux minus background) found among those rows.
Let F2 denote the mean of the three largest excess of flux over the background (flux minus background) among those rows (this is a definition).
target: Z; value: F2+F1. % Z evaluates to 1.4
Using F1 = 0.73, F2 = 0.65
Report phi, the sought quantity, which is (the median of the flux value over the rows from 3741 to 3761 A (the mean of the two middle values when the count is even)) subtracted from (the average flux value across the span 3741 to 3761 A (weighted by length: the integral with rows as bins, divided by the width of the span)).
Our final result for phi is -0.189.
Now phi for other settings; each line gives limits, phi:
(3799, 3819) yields -0.062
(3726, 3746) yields -0.108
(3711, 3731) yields -0.108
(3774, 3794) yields -0.029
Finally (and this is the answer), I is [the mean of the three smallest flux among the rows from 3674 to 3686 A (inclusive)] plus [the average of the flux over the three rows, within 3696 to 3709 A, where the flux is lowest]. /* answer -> 9.1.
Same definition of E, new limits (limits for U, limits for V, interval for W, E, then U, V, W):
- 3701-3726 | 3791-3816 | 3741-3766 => 0.51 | 46.0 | 133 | 46.5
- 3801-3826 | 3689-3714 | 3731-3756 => 0.69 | 54.6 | 115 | 42.5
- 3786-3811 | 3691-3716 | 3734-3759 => 0.66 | 52.9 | 117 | 42.9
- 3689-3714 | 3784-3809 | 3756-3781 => 0.50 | 46.0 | 132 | 51.3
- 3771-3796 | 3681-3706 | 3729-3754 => 0.68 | 54.1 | 117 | 42.7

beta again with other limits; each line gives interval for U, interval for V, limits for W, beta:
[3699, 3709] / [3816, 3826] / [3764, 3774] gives 43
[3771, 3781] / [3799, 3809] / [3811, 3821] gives 53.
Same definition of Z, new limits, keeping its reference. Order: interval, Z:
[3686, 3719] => 1.4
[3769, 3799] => 1.2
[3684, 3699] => 0.8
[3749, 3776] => 0.3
